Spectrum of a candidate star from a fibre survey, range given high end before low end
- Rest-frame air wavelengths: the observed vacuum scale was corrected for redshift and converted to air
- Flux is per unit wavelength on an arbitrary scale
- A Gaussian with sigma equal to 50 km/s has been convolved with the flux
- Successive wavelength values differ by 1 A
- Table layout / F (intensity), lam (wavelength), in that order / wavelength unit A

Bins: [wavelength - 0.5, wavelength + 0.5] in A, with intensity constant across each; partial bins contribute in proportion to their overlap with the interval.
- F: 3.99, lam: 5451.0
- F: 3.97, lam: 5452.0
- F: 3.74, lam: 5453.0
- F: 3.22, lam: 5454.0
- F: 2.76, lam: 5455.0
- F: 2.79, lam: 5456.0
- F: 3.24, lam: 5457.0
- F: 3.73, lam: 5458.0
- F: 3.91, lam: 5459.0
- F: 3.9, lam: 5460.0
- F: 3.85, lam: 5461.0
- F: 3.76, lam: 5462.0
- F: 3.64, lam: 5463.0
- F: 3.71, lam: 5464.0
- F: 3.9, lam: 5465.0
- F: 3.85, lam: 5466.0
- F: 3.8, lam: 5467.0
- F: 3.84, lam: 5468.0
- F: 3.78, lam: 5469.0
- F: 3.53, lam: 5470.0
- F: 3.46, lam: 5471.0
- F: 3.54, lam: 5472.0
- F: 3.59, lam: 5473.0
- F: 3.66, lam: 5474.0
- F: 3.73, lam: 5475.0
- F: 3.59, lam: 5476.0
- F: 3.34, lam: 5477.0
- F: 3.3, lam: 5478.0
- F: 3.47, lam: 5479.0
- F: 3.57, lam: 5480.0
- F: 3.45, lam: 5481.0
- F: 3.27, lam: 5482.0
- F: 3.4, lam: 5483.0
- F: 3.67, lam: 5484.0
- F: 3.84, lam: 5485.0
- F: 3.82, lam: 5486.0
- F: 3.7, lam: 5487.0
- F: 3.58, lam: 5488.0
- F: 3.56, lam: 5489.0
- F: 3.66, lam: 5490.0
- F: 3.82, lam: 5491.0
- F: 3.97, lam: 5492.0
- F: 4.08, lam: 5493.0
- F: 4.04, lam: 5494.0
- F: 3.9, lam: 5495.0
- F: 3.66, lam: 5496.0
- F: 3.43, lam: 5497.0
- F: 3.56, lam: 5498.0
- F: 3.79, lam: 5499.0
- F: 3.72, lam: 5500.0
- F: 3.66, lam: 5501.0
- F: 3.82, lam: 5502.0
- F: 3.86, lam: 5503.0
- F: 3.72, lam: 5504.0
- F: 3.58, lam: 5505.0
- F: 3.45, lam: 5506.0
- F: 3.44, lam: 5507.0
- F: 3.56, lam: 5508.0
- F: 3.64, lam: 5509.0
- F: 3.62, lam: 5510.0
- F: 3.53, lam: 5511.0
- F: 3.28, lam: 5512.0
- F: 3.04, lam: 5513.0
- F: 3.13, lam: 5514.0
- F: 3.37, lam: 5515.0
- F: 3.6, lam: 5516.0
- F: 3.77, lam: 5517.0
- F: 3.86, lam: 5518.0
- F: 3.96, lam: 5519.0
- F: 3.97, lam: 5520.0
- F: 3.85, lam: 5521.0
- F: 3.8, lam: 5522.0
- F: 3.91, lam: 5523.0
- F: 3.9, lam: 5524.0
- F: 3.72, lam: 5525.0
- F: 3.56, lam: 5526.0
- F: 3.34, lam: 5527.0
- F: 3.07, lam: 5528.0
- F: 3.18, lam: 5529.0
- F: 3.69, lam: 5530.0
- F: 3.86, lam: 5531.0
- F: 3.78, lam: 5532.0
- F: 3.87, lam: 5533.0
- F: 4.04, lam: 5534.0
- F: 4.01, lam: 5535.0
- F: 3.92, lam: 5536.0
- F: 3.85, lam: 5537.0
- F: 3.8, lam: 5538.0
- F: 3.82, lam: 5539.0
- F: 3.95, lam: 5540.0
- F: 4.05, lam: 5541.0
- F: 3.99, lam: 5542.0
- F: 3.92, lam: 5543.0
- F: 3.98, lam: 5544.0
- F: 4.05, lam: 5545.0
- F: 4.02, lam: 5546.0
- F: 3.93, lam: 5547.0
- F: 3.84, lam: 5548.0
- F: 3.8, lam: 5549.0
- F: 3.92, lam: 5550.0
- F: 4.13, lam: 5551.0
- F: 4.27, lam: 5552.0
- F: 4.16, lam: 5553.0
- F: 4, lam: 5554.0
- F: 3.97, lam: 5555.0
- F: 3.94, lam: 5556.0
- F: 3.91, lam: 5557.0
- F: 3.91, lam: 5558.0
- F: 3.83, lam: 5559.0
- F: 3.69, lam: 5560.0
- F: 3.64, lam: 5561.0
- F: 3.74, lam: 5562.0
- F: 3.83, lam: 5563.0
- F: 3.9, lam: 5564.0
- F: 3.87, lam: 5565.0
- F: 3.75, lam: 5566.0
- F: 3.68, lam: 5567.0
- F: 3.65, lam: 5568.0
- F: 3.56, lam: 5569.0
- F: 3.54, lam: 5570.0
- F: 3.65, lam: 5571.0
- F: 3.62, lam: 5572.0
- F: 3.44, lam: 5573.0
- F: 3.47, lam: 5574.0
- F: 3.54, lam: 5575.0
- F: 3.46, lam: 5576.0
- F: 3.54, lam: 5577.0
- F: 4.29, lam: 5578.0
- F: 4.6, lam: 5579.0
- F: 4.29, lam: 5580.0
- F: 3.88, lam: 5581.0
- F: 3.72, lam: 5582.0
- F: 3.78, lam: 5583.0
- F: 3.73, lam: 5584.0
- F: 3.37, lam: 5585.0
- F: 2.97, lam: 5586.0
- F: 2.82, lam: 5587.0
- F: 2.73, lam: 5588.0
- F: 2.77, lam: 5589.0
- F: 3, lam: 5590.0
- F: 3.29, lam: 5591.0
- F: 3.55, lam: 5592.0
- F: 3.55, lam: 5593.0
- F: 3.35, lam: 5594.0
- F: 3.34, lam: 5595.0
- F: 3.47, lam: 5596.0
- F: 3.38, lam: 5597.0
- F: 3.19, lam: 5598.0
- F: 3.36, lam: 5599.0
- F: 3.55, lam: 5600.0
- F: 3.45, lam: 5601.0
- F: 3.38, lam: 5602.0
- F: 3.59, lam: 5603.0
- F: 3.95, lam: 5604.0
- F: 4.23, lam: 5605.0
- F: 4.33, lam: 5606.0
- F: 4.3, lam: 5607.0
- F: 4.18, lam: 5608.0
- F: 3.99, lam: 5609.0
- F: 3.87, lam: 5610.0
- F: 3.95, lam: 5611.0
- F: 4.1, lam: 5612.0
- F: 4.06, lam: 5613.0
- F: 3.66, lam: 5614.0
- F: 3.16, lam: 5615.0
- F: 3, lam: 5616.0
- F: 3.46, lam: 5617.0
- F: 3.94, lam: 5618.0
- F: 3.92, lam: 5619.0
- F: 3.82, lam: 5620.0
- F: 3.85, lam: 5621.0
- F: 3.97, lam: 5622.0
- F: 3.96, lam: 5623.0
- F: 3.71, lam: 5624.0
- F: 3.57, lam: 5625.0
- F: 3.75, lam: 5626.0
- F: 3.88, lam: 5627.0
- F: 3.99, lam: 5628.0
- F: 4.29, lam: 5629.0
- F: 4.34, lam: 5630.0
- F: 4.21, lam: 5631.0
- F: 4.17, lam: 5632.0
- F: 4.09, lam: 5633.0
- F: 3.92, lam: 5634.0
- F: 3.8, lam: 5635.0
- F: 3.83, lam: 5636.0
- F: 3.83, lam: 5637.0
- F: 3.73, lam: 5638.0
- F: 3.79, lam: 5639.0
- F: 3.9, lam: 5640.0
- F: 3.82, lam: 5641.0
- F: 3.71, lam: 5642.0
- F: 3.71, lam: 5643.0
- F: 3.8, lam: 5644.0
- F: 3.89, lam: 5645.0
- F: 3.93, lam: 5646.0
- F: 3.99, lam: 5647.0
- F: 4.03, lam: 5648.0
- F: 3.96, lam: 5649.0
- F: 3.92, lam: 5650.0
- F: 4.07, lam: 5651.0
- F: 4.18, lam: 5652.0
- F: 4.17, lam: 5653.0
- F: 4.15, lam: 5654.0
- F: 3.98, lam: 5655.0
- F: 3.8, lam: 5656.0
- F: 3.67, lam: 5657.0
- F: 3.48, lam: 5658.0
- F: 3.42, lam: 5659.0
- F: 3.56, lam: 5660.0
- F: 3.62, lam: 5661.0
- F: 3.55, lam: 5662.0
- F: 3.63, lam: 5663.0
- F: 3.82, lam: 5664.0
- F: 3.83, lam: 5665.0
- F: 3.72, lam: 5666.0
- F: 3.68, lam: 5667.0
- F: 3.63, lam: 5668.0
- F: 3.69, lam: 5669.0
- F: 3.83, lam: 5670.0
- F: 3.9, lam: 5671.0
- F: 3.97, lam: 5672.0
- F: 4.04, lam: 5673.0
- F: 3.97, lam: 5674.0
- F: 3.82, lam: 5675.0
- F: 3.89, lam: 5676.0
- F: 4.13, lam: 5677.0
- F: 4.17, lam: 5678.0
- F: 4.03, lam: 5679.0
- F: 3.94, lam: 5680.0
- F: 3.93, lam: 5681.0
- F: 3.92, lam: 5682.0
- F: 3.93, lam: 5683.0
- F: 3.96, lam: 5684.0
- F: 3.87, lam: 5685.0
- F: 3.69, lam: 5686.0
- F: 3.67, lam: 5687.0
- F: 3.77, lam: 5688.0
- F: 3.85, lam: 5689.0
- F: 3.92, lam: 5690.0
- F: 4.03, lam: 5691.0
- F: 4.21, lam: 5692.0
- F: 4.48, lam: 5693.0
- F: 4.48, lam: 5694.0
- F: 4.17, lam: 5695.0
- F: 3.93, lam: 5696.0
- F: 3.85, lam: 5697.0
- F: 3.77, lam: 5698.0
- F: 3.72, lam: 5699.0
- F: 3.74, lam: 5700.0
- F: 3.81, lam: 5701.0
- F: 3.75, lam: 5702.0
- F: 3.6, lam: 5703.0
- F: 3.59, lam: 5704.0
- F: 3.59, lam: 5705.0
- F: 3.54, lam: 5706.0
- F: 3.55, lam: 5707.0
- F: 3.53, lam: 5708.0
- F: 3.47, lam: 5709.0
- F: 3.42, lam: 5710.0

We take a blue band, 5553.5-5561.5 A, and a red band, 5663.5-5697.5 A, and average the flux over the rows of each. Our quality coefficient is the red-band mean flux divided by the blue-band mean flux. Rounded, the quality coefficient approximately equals 1.02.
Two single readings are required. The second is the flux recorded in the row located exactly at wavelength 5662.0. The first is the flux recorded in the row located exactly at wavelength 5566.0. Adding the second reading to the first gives 7.30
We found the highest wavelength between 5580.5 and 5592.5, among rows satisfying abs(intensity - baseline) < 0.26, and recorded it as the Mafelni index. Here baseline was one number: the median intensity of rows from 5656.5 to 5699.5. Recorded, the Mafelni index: 5584.0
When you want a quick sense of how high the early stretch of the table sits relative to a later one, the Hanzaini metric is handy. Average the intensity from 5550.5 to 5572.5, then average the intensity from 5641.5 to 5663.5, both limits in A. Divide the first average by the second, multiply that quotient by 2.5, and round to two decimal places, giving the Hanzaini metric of 2.50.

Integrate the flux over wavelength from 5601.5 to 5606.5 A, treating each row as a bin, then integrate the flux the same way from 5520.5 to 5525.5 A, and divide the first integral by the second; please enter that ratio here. 1.02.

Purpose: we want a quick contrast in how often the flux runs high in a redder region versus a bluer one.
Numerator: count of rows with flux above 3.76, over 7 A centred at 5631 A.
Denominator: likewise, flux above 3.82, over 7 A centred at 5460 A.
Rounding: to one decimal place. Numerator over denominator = 2.3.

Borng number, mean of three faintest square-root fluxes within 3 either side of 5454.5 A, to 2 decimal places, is 1.71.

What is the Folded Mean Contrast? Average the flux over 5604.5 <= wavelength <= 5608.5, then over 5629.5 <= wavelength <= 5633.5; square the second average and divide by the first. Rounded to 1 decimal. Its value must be 4.1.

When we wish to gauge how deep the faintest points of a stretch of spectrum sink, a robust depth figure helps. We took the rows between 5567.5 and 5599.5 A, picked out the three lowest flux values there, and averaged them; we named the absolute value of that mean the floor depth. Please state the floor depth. 2.8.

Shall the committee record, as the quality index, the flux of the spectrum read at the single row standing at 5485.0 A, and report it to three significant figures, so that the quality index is 3.84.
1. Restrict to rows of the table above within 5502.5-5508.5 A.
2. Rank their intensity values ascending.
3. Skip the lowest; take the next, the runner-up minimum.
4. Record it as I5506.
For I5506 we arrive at 3.45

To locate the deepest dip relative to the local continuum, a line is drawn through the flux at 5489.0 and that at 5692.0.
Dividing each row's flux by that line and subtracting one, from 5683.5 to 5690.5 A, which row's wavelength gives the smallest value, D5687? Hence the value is 5687.0 A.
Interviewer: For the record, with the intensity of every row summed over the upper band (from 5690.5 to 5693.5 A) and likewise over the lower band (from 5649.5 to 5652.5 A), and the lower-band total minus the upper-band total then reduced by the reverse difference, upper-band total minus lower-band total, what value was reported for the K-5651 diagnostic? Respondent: -1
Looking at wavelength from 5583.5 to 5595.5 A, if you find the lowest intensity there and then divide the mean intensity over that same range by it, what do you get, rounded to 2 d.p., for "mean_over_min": 1.17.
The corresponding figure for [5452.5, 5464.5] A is 1.28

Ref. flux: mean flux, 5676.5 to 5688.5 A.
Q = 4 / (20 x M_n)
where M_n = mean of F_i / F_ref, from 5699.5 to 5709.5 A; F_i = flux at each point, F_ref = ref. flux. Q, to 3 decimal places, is 0.217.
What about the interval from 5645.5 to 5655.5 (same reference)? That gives 0.194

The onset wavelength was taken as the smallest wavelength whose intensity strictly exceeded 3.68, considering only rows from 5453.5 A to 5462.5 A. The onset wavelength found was 5458.0 A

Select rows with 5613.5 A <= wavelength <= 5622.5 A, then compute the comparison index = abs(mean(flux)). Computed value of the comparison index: 3.64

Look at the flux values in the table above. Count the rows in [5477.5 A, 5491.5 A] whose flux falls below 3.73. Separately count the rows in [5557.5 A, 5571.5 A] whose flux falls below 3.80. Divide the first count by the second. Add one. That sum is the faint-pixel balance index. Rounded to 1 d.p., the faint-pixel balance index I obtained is 2.2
